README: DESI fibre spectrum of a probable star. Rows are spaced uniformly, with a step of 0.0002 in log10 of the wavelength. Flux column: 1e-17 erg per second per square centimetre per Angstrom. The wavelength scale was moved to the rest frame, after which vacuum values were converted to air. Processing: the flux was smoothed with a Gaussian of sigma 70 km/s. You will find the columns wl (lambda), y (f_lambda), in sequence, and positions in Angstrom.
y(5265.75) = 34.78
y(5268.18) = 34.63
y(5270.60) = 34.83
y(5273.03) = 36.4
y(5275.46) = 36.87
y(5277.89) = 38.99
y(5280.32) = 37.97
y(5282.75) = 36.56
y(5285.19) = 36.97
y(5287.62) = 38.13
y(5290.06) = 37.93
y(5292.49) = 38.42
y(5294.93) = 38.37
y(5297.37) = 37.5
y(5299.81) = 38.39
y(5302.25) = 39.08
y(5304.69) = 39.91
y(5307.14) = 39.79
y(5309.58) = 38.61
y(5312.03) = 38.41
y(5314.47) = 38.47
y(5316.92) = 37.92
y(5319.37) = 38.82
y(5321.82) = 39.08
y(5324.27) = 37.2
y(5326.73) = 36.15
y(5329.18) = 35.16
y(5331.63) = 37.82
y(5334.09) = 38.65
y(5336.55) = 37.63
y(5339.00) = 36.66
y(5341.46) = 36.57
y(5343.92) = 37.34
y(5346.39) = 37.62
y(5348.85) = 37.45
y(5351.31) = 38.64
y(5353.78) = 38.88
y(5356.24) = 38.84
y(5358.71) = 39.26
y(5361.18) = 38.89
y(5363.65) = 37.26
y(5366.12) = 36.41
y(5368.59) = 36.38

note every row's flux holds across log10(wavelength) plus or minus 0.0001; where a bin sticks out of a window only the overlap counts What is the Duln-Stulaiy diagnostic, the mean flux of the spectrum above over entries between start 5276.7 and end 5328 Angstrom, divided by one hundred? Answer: 0.382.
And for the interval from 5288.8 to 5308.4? 0.387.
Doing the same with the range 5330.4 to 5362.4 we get 0.380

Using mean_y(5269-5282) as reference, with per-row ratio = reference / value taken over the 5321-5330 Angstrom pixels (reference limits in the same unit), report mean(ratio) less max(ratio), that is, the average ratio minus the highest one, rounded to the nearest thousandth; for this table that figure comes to -0.048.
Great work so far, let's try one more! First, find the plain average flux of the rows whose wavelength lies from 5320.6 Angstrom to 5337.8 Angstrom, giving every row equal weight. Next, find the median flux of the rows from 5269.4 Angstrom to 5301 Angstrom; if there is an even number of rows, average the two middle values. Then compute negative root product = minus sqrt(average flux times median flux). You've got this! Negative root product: -37.7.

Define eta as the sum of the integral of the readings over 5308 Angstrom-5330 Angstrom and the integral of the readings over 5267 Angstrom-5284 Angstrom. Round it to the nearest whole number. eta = 1455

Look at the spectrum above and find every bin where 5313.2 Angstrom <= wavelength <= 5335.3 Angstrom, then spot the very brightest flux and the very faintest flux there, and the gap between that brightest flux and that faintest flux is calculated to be 3.9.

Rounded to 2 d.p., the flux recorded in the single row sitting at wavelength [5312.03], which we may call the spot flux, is 38.41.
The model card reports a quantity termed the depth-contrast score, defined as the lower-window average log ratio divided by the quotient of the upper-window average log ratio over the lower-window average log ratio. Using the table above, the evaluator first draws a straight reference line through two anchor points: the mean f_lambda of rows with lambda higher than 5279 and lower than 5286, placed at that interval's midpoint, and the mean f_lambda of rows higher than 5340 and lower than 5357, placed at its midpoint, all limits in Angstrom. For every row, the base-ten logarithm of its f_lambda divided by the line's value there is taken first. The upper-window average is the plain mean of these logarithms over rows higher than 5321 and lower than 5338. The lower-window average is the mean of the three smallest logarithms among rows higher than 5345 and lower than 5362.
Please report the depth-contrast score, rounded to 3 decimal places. 0.000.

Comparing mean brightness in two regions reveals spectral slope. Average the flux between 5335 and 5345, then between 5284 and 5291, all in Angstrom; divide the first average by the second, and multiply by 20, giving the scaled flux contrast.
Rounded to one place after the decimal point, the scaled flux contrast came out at 19.7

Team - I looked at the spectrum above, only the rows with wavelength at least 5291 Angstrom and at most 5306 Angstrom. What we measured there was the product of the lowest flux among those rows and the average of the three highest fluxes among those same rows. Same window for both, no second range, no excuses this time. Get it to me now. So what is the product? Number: 1468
